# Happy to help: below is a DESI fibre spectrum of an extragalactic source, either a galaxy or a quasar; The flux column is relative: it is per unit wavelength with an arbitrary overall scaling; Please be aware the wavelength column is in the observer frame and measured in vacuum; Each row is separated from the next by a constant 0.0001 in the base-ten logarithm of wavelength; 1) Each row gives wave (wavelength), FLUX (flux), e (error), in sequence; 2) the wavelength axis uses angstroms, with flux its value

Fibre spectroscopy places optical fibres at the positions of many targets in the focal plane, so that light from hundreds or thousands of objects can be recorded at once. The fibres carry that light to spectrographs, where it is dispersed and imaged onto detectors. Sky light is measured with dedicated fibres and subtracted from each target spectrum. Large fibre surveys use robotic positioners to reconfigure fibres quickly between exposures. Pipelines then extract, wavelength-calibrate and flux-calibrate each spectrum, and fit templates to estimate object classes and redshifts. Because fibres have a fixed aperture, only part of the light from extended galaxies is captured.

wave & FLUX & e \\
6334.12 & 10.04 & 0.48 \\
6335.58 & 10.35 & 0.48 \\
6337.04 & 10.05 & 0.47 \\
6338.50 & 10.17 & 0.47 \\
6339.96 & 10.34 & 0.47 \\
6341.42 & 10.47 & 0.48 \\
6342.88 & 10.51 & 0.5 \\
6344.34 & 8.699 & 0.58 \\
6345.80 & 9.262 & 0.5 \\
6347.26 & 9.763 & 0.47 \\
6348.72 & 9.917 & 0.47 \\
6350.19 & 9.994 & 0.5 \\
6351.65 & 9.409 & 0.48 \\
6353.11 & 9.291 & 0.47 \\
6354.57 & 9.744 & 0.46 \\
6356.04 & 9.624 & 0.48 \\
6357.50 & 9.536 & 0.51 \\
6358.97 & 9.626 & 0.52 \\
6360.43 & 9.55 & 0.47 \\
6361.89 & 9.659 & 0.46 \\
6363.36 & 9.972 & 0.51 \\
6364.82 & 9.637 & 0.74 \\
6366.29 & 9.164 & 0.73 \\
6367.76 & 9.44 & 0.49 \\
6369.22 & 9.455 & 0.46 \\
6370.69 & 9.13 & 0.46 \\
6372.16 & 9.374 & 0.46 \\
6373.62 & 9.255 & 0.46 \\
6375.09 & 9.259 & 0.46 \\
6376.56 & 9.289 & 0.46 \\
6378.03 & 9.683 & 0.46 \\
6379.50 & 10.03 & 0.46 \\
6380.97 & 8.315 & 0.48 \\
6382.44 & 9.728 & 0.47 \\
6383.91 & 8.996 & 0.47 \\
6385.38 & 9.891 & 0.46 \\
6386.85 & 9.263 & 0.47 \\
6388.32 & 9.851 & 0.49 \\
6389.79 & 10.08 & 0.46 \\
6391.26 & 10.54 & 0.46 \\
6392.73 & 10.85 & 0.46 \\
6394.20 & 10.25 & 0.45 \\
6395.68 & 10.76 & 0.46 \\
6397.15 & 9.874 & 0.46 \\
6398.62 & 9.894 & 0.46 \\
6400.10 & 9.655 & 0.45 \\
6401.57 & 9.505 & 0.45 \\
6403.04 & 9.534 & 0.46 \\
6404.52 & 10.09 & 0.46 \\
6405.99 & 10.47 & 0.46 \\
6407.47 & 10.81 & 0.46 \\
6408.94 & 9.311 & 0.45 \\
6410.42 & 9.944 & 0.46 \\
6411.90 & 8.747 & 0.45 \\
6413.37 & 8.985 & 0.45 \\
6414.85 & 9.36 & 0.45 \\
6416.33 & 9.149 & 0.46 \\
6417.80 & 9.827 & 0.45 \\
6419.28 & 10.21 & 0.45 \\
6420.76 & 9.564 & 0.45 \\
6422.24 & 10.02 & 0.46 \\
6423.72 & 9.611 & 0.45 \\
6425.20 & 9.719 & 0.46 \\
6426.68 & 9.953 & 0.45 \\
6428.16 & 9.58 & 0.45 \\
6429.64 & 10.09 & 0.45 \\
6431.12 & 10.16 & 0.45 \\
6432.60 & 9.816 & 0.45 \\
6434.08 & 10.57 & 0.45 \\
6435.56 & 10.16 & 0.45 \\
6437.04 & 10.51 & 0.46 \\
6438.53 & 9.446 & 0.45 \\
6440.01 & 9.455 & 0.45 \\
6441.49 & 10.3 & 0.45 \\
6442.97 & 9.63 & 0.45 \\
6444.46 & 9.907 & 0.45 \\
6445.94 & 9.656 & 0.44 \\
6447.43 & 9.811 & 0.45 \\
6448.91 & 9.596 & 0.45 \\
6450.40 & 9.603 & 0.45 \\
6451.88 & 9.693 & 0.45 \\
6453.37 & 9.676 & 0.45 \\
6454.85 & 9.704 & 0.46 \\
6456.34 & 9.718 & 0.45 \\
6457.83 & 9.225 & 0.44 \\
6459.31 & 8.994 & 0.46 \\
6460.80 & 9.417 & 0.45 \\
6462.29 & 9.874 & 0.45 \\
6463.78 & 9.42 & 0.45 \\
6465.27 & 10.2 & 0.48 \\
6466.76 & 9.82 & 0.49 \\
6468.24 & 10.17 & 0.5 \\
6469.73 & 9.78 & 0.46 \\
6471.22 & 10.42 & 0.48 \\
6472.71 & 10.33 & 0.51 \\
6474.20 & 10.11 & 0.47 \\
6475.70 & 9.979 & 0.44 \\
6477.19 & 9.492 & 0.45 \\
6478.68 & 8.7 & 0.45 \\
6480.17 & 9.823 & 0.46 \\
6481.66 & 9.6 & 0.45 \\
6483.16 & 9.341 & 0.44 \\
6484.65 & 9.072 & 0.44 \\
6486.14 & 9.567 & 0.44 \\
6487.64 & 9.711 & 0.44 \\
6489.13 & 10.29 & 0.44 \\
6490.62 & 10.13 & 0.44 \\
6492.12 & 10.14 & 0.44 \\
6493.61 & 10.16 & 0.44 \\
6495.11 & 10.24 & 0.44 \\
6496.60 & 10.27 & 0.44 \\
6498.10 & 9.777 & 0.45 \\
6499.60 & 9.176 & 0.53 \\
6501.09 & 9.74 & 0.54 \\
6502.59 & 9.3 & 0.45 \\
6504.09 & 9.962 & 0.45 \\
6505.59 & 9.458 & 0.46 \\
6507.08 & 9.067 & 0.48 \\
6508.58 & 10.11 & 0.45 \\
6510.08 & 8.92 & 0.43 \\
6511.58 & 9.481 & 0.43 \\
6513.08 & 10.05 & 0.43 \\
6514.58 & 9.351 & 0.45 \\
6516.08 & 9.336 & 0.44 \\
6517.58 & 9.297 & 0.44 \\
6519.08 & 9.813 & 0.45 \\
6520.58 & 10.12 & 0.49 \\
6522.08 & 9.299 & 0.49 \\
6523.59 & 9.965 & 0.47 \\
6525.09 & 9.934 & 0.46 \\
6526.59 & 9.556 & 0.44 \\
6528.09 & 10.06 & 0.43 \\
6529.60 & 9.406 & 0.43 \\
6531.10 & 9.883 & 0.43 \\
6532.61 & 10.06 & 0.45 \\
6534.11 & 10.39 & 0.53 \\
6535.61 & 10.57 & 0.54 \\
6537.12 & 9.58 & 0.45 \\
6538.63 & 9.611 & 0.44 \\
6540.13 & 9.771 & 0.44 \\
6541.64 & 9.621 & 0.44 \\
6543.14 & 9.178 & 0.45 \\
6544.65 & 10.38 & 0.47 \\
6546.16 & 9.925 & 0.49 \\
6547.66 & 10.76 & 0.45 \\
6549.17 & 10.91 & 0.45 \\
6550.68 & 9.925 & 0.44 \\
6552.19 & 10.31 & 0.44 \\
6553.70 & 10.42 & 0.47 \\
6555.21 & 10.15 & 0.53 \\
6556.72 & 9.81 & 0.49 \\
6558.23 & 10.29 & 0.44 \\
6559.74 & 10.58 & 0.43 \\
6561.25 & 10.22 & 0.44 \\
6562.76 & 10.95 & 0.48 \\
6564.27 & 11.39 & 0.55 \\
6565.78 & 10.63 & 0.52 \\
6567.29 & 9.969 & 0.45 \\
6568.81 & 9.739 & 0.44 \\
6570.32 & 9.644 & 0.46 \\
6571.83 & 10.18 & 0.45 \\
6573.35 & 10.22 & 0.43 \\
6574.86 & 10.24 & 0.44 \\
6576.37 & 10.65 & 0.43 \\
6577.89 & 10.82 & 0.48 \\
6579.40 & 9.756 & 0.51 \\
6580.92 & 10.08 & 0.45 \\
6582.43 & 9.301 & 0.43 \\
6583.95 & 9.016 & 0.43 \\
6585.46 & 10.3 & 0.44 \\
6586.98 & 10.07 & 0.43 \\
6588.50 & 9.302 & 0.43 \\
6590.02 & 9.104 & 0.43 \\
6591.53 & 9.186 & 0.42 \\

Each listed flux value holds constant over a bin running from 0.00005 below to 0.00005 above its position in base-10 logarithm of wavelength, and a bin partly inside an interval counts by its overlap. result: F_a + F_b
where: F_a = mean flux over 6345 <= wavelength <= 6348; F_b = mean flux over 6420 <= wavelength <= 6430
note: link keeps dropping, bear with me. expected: 19.3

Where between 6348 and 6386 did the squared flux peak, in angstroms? 6379.50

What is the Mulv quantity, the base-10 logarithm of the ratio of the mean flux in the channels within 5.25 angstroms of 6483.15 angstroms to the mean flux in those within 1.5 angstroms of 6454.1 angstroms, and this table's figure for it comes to -0.013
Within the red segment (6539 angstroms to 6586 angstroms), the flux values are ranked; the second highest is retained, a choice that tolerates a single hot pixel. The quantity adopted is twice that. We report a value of 21.9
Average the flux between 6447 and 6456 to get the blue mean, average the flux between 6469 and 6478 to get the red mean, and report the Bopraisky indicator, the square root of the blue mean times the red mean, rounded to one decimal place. 9.8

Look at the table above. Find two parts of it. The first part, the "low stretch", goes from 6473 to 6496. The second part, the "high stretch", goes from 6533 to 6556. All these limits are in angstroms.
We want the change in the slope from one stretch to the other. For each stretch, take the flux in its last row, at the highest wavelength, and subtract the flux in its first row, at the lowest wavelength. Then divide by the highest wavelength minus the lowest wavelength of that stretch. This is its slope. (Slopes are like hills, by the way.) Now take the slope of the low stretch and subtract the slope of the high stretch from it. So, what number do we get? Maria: 0.02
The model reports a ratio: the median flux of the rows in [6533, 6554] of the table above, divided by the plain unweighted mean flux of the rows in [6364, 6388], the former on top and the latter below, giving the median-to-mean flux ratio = 1.08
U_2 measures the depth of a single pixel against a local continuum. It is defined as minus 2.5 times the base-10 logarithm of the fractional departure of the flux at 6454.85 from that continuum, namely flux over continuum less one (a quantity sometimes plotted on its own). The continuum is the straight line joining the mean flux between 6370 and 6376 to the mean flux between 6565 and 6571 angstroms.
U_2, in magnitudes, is 4.6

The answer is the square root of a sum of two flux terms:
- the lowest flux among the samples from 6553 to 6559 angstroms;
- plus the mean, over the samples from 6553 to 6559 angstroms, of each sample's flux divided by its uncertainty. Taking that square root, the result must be 5.567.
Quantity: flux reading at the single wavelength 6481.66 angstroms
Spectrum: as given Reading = 9.6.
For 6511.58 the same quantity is 9.481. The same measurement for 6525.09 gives 9.934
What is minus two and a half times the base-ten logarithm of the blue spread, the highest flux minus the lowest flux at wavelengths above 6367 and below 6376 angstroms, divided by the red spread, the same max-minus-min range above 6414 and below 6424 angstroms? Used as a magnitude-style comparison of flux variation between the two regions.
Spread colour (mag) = 1.3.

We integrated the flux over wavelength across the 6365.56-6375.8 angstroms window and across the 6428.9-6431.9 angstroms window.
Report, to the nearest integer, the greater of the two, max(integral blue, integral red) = 95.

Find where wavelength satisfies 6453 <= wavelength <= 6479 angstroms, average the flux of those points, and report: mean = 9.7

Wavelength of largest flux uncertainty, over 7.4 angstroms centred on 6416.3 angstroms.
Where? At 6416.33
